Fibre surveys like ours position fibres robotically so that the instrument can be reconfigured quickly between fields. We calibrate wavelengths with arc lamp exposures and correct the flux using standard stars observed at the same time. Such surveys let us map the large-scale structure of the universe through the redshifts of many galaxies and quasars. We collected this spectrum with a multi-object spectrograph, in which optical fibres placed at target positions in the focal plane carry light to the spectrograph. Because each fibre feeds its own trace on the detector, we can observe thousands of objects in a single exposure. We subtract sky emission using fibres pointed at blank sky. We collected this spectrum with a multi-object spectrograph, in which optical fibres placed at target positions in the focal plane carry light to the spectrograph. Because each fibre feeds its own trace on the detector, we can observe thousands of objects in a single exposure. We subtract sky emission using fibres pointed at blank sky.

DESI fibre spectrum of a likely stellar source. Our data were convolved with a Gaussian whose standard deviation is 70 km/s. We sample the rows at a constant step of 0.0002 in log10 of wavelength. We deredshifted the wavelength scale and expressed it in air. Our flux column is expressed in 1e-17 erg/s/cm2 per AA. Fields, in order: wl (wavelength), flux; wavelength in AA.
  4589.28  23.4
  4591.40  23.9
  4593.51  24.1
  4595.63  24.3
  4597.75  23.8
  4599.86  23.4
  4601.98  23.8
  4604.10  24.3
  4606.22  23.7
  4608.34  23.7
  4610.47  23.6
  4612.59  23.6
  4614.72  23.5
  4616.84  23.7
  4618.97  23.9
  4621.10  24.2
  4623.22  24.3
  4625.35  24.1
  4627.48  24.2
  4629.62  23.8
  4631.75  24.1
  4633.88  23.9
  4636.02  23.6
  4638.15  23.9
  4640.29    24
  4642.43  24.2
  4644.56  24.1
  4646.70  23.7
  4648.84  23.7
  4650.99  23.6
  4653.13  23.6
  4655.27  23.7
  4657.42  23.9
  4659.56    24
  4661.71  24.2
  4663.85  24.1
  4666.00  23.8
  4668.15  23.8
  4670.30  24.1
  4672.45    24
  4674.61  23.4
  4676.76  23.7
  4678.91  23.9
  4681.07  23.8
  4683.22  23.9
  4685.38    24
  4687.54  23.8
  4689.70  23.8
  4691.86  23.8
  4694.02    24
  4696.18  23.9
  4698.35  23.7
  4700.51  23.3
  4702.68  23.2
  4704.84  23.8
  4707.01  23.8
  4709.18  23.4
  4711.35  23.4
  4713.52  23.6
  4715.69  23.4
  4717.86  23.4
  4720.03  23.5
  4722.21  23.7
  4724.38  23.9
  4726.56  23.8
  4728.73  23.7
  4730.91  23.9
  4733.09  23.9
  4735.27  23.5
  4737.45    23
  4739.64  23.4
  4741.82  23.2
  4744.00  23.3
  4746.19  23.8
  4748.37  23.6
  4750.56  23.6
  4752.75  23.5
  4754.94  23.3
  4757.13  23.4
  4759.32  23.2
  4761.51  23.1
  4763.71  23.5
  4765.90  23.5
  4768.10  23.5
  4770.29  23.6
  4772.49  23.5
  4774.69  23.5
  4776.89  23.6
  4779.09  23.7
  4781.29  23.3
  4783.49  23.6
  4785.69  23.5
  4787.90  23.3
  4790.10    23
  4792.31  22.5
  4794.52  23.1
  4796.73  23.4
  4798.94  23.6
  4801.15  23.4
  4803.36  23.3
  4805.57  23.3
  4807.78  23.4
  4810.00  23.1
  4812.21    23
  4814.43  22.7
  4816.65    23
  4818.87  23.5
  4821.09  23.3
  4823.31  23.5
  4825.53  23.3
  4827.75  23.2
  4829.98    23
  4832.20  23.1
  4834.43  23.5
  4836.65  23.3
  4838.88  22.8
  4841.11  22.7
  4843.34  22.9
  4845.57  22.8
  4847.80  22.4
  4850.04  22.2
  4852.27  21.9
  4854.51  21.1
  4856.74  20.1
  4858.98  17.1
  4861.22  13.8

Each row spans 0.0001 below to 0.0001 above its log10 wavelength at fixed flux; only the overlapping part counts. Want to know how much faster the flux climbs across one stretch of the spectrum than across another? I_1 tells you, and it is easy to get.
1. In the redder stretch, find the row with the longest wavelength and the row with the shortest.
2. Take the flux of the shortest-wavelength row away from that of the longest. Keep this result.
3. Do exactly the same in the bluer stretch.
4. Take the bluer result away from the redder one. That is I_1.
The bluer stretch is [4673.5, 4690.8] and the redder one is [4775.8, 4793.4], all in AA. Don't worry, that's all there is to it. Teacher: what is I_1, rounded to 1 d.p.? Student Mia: -1.5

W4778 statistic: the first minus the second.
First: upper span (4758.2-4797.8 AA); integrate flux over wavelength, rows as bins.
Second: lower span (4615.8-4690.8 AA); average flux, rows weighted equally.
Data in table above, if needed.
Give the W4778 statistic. 901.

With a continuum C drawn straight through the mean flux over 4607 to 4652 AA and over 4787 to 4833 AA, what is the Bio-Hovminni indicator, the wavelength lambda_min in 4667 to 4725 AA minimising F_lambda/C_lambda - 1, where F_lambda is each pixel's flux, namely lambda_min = 4702.68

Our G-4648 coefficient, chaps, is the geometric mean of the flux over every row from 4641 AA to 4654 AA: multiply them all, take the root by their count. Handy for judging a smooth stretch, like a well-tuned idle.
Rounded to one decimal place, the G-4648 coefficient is 23.8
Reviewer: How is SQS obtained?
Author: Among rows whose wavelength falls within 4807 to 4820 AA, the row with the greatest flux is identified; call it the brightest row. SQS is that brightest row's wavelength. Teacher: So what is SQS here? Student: 4818.87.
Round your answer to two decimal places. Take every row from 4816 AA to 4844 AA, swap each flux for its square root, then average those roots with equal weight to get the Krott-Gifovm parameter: 4.81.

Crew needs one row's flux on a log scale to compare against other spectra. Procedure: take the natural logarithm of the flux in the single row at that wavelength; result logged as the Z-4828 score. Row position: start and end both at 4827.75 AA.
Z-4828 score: 3.14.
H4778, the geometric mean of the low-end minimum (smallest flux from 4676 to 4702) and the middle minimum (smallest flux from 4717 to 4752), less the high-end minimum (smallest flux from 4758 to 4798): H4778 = 0.65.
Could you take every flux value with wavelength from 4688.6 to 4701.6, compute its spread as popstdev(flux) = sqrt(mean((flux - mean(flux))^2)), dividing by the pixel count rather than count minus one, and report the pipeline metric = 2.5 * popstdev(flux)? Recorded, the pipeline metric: 0.55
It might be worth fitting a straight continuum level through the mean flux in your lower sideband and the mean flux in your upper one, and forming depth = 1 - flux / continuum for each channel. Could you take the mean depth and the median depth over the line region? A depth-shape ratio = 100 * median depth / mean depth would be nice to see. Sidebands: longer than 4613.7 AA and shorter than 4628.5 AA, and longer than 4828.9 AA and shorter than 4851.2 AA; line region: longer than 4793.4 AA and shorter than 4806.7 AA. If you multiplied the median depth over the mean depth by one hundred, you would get 102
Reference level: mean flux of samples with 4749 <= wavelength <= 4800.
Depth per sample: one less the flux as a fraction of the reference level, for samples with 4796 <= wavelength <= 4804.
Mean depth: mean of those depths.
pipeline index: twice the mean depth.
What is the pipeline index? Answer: 0.00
